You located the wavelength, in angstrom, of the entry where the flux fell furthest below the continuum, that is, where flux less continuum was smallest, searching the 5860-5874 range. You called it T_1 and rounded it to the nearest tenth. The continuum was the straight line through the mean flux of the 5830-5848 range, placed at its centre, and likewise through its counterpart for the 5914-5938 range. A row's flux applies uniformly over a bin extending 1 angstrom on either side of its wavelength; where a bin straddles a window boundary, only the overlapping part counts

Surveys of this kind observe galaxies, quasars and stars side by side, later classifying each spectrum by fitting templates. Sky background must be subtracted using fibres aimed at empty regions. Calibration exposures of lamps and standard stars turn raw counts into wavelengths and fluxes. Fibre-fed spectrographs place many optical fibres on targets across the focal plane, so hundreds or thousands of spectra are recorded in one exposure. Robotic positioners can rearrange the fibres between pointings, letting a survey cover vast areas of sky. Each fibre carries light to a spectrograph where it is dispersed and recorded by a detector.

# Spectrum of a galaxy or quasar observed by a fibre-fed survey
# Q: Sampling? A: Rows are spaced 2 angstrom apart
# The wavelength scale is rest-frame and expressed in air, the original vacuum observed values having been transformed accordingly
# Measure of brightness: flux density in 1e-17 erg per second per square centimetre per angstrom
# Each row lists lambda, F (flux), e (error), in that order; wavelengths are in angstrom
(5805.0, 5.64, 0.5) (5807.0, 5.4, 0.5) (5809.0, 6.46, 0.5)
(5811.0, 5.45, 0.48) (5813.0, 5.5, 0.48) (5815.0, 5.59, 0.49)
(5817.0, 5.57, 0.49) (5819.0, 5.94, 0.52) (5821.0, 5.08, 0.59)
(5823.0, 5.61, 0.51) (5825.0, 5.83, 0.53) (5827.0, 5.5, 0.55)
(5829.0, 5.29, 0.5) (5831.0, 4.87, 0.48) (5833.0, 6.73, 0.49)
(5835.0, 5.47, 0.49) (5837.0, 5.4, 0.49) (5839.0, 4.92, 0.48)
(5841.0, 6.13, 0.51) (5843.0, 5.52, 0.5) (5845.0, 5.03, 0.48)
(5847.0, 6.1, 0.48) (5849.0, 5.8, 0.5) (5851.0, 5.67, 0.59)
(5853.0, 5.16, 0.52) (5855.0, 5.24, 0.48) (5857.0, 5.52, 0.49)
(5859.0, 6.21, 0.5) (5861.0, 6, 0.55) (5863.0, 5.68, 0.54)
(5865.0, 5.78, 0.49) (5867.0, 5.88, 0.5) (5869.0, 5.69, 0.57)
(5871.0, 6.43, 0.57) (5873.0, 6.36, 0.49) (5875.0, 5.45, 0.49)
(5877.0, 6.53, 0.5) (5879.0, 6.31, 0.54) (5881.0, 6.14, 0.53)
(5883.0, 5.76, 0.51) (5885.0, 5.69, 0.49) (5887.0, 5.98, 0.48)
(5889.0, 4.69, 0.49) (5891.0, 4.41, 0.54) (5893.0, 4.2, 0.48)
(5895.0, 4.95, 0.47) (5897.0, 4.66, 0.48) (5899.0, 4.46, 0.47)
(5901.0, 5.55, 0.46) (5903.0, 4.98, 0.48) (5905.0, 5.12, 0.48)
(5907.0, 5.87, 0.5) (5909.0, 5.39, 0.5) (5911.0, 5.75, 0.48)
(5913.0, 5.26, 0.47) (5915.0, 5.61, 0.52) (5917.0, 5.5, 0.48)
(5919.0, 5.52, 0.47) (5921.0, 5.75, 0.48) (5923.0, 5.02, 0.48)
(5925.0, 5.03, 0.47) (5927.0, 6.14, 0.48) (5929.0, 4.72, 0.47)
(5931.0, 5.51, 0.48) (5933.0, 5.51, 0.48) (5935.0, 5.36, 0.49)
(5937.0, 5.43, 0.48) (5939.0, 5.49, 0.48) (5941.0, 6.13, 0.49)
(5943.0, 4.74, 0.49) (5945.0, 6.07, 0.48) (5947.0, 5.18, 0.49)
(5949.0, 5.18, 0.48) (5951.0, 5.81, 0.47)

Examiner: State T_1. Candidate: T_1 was 5863.0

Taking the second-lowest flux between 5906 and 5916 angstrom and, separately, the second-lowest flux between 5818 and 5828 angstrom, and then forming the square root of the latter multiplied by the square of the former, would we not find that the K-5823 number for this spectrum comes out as 12.6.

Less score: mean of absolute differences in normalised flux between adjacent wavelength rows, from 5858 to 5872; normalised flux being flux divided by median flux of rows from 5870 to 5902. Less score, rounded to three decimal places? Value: 0.049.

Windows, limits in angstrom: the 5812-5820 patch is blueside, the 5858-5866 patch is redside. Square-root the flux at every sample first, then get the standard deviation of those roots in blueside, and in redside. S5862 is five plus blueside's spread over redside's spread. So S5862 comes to 5.8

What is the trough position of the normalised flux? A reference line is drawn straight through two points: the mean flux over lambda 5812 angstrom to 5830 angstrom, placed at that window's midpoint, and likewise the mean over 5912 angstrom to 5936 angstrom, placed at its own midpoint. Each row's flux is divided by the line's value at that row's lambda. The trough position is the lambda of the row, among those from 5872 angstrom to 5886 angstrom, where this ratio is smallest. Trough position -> 5875.0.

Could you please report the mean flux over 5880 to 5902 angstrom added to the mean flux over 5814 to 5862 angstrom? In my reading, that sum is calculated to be 10.7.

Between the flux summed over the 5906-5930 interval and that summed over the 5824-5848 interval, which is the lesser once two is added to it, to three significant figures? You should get 67.6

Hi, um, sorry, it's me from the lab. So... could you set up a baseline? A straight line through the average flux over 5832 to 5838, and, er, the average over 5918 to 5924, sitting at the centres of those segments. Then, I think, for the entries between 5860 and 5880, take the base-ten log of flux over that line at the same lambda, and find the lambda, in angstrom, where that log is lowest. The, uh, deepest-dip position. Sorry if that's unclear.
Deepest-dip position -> 5875.0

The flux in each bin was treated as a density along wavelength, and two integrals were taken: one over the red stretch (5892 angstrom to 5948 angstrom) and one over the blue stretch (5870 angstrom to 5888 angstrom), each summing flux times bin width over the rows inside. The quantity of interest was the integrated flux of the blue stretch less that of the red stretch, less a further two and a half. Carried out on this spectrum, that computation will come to -191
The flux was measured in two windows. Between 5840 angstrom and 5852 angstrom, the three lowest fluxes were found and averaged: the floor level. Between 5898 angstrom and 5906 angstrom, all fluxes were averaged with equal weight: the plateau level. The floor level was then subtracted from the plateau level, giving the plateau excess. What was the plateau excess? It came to -0.38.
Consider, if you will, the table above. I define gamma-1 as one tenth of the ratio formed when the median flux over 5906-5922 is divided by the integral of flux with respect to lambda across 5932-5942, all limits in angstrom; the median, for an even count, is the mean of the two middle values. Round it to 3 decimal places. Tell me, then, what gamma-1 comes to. 0.010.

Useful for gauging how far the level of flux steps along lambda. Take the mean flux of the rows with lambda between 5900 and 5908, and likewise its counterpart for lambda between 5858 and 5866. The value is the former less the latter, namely -0.5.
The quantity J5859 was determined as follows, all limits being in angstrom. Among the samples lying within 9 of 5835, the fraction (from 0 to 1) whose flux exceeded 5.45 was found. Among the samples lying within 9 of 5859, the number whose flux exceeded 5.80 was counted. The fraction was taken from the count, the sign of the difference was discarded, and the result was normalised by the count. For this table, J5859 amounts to 0.8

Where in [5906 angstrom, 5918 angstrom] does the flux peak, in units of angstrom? 5907.0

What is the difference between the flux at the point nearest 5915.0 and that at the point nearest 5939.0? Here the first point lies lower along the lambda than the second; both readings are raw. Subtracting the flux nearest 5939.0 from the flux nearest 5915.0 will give 0.12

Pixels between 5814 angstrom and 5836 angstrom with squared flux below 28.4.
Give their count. 3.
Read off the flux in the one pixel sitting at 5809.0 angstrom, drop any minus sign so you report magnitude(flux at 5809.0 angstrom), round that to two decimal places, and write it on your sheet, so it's 6.46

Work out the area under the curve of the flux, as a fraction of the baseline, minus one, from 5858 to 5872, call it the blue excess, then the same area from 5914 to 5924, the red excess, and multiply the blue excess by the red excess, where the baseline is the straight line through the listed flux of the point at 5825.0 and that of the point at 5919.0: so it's -0.05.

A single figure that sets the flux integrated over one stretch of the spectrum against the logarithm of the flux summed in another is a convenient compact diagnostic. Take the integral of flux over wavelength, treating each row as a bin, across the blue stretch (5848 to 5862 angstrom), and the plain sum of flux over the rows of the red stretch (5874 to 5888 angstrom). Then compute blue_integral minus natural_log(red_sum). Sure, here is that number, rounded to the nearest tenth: 75.5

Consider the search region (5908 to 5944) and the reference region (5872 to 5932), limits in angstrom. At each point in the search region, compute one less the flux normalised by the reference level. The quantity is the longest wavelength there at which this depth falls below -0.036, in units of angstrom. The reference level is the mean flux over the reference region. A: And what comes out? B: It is 5941.0 angstrom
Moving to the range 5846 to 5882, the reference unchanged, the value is 5881.0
